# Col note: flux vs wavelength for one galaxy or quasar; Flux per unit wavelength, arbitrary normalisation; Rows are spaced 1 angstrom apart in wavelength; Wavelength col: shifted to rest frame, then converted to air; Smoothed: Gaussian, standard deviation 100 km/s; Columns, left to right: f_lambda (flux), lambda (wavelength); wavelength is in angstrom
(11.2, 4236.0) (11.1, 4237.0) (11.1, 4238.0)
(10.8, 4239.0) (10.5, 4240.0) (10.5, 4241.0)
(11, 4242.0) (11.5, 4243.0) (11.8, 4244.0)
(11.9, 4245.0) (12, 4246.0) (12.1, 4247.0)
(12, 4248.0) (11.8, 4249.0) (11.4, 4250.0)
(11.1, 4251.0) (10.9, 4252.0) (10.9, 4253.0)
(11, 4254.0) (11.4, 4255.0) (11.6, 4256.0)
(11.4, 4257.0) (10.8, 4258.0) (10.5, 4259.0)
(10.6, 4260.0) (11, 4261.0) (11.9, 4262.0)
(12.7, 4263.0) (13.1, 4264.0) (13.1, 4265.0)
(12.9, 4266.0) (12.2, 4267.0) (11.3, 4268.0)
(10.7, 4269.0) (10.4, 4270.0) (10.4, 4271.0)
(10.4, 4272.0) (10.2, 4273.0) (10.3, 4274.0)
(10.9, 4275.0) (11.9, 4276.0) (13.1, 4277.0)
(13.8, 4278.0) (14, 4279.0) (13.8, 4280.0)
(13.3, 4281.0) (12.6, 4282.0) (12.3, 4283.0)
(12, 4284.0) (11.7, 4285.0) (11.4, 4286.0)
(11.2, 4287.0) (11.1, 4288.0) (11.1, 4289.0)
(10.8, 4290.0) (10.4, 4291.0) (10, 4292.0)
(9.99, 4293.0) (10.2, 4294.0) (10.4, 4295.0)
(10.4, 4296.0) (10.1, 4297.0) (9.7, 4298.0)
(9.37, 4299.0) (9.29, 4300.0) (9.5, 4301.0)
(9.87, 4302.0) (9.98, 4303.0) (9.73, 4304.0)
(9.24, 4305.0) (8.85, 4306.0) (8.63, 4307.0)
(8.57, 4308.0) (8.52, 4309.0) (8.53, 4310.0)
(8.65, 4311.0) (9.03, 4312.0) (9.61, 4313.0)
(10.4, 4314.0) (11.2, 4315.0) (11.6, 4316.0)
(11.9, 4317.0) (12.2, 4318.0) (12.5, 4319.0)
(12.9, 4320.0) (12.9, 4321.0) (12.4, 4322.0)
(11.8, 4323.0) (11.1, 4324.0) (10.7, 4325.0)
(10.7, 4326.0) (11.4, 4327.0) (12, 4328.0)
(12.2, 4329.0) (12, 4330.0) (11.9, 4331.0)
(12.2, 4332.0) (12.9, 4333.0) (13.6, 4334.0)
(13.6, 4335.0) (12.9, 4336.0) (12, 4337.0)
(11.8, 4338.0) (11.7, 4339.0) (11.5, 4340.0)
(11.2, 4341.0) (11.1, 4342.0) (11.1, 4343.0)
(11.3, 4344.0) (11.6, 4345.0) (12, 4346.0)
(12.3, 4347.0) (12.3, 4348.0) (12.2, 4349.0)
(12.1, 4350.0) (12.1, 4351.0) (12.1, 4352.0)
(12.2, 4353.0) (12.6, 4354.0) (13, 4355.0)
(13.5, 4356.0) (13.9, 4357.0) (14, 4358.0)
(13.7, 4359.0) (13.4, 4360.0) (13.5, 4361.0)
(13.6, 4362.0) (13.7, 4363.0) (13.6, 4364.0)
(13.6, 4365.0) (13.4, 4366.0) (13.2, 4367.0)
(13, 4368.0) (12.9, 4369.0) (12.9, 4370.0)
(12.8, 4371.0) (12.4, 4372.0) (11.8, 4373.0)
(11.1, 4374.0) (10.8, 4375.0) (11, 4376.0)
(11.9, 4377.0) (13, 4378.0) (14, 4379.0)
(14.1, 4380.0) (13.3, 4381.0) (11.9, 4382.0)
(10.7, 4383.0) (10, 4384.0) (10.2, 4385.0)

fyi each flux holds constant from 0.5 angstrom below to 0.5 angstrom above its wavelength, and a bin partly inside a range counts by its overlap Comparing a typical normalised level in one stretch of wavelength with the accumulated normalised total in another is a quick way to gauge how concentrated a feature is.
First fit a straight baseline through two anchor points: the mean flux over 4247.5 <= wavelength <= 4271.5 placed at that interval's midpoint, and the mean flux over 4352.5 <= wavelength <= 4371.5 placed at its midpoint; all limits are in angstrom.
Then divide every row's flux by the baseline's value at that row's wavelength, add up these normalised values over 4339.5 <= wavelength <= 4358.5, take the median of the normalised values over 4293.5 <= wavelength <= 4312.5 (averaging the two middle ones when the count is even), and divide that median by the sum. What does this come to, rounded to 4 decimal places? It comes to 0.0433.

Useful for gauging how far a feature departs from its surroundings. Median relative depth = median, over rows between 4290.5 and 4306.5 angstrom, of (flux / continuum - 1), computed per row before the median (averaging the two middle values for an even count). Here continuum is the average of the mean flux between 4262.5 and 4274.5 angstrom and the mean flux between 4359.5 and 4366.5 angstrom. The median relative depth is -0.207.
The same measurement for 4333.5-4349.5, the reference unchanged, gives -0.049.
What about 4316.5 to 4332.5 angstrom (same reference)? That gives -0.041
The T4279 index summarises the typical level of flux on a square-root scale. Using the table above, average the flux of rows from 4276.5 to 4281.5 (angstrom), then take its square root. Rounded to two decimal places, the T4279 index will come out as 3.69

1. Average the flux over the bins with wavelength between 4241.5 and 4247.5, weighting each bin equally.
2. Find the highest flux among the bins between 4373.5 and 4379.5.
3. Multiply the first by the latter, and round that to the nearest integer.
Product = 164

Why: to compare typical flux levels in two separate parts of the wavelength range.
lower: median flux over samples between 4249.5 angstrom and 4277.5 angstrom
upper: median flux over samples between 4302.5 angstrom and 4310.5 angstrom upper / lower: 0.79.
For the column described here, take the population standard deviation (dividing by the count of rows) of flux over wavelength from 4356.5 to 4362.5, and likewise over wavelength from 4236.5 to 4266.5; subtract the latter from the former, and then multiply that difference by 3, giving -1.6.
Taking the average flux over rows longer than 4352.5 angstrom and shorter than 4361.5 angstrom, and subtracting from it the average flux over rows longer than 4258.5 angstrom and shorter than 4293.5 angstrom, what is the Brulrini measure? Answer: 1.7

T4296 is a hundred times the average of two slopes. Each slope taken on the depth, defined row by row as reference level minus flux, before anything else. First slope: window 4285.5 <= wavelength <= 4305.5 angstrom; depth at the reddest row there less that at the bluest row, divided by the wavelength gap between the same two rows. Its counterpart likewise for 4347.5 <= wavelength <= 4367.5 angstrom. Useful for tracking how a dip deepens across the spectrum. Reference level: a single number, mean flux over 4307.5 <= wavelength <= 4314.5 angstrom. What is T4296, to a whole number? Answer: 3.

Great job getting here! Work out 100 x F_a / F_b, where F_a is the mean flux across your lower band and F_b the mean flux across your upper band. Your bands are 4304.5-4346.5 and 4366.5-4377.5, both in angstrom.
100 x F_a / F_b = 92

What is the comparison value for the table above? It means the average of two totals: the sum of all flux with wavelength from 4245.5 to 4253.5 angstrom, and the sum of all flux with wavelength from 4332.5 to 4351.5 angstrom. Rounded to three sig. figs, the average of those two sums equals 161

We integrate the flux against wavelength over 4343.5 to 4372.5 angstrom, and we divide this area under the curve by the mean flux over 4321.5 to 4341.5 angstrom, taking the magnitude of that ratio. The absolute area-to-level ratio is 31.1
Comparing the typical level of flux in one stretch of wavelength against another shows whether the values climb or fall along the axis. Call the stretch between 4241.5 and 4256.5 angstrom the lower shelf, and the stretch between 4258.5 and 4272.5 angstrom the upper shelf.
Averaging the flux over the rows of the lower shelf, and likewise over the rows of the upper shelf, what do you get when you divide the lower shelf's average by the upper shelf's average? 1.00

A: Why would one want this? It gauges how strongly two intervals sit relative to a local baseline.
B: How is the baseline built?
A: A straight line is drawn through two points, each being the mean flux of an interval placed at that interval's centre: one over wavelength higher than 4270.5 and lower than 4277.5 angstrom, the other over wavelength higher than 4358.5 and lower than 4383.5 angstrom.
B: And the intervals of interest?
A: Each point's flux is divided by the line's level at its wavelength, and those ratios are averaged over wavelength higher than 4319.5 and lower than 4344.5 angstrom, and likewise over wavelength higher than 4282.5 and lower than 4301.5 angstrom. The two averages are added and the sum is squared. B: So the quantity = 3.70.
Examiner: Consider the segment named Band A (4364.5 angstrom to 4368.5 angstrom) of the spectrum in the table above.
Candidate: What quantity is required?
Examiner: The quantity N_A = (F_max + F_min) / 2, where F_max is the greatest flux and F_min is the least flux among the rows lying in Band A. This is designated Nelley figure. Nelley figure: 13.3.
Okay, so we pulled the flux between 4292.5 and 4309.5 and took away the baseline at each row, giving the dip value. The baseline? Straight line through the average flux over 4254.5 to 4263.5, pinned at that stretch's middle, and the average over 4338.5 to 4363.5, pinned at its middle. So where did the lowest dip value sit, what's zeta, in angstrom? 4309.0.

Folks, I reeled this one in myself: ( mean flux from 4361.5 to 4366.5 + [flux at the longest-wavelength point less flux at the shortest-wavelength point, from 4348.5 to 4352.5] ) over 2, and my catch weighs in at 6.7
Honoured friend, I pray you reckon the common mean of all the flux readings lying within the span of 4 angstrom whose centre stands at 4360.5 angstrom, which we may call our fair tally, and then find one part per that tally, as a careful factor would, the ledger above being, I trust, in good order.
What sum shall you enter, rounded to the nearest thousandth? 0.074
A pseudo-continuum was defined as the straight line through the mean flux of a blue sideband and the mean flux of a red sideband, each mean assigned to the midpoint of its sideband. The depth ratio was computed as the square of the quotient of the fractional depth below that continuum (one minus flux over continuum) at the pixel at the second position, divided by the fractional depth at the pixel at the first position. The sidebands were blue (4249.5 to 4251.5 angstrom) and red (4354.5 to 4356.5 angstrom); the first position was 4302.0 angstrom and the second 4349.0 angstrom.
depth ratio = 0.13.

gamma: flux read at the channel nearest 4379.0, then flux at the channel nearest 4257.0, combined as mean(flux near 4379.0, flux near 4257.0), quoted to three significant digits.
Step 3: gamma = 12.7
